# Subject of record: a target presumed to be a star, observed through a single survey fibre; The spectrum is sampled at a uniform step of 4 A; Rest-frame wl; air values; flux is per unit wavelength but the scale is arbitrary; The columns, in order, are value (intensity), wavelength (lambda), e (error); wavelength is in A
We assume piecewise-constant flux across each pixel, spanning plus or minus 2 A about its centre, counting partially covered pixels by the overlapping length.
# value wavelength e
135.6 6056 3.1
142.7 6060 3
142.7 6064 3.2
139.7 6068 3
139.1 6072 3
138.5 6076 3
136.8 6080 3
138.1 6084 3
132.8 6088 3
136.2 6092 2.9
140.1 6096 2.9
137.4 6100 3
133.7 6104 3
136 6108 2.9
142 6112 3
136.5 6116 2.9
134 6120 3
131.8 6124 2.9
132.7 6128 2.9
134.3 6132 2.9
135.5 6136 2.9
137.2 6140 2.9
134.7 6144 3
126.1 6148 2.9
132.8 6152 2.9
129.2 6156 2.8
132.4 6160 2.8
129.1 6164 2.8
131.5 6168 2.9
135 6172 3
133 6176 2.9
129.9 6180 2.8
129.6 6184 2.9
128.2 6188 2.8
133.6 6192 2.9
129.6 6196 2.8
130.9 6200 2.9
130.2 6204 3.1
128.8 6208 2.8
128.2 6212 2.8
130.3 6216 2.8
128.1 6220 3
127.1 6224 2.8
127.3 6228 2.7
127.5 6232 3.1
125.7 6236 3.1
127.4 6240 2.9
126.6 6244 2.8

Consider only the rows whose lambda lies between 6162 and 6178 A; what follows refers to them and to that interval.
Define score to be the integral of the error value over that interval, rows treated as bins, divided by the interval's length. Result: 2.90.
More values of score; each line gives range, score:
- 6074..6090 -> 3.00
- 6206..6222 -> 2.85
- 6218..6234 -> 2.90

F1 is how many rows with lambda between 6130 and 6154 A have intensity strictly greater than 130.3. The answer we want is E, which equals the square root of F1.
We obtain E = 2.24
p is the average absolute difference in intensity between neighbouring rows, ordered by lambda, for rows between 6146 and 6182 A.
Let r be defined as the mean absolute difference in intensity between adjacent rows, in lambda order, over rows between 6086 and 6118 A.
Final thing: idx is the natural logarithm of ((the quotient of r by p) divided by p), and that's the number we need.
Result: -1.12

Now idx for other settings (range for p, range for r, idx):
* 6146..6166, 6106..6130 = -1.64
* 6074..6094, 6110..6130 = -1.13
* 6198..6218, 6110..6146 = 0.45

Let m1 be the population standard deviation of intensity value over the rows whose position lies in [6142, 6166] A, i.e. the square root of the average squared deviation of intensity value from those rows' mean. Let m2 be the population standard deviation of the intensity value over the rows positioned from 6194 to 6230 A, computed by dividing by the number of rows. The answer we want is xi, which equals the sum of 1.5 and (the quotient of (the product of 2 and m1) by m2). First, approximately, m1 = 2.9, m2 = 1.3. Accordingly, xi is 5.9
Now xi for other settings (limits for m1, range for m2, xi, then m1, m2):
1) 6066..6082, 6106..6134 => 2.2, 1.1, 3.1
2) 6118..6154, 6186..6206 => 4.8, 2.9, 1.8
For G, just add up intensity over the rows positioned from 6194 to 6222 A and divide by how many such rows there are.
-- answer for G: 129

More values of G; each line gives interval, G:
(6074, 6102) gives 137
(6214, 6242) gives 128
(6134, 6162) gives 133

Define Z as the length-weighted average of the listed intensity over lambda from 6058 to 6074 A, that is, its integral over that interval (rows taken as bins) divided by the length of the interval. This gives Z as 141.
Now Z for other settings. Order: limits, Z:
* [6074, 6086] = 138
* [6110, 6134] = 135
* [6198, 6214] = 130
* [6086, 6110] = 136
